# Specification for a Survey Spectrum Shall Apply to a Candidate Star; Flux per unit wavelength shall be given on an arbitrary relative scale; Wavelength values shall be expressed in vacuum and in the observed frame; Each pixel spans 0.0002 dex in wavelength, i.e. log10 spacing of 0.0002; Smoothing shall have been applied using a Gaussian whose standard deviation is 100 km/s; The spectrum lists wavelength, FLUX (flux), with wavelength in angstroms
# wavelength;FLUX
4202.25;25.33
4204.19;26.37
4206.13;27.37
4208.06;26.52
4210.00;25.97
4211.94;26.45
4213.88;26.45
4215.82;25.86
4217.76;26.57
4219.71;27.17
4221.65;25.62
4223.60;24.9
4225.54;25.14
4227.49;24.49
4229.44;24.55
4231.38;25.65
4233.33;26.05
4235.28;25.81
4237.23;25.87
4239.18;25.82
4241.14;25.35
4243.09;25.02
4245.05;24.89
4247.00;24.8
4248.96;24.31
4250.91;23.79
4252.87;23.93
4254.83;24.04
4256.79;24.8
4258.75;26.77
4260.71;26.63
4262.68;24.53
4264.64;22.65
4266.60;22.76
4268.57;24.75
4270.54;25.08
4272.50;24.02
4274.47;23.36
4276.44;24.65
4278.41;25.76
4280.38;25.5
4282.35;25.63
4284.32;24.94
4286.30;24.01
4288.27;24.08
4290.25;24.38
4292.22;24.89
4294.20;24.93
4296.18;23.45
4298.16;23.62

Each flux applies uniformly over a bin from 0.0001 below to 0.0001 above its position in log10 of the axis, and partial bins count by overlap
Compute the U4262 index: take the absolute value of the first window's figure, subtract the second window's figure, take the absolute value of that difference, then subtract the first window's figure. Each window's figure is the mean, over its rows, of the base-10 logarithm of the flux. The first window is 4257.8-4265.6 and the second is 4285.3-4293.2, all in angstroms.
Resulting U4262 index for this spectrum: -1.39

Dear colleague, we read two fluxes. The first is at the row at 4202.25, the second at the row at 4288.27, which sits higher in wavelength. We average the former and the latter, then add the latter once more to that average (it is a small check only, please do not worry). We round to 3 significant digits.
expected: 48.8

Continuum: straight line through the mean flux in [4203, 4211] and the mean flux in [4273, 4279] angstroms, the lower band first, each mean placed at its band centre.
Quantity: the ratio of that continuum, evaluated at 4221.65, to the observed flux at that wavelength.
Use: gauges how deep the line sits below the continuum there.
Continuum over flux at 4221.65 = 1.02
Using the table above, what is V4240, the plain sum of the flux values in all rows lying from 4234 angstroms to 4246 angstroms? 153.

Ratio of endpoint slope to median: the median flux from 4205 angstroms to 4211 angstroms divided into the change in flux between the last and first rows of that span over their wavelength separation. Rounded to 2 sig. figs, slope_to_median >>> -0.014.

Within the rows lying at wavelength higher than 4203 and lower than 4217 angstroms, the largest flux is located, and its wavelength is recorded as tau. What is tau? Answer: 4206.13 angstroms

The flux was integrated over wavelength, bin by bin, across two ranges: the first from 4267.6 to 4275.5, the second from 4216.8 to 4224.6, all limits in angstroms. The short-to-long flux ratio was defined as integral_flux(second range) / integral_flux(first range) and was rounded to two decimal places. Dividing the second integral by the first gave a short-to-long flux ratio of 1.06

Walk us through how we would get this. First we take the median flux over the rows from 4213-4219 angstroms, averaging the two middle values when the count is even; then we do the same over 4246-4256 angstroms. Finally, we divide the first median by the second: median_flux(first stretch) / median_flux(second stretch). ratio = 1.10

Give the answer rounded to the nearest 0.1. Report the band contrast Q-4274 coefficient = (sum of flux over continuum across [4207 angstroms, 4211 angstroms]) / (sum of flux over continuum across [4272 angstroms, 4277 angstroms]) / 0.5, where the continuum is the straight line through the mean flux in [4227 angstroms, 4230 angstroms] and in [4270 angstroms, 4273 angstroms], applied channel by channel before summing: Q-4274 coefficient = 1.5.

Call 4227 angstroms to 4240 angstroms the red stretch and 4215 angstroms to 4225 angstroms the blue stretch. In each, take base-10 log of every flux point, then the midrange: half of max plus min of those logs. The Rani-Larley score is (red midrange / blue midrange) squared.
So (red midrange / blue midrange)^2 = 0.982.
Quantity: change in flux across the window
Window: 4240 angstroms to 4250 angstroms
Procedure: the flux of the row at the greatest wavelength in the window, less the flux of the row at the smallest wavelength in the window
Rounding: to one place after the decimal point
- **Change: -1.0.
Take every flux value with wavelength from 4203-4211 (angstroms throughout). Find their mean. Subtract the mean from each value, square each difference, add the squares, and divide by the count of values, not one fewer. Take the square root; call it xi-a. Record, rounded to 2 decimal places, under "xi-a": 0.51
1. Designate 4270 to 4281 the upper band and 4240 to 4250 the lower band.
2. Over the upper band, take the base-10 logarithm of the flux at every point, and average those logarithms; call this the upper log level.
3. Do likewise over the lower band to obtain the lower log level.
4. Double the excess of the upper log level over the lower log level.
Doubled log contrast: -0.006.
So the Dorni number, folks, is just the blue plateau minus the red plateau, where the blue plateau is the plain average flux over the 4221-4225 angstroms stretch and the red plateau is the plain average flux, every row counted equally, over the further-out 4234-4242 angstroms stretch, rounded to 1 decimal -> -0.5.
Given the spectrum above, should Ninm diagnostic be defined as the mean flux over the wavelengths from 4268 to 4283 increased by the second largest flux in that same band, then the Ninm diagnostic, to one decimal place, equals 50.5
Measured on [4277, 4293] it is 50.5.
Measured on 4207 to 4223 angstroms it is 52.9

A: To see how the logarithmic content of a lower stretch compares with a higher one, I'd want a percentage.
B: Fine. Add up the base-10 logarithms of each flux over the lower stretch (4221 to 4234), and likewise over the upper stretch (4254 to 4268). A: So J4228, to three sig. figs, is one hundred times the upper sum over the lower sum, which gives 99.2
